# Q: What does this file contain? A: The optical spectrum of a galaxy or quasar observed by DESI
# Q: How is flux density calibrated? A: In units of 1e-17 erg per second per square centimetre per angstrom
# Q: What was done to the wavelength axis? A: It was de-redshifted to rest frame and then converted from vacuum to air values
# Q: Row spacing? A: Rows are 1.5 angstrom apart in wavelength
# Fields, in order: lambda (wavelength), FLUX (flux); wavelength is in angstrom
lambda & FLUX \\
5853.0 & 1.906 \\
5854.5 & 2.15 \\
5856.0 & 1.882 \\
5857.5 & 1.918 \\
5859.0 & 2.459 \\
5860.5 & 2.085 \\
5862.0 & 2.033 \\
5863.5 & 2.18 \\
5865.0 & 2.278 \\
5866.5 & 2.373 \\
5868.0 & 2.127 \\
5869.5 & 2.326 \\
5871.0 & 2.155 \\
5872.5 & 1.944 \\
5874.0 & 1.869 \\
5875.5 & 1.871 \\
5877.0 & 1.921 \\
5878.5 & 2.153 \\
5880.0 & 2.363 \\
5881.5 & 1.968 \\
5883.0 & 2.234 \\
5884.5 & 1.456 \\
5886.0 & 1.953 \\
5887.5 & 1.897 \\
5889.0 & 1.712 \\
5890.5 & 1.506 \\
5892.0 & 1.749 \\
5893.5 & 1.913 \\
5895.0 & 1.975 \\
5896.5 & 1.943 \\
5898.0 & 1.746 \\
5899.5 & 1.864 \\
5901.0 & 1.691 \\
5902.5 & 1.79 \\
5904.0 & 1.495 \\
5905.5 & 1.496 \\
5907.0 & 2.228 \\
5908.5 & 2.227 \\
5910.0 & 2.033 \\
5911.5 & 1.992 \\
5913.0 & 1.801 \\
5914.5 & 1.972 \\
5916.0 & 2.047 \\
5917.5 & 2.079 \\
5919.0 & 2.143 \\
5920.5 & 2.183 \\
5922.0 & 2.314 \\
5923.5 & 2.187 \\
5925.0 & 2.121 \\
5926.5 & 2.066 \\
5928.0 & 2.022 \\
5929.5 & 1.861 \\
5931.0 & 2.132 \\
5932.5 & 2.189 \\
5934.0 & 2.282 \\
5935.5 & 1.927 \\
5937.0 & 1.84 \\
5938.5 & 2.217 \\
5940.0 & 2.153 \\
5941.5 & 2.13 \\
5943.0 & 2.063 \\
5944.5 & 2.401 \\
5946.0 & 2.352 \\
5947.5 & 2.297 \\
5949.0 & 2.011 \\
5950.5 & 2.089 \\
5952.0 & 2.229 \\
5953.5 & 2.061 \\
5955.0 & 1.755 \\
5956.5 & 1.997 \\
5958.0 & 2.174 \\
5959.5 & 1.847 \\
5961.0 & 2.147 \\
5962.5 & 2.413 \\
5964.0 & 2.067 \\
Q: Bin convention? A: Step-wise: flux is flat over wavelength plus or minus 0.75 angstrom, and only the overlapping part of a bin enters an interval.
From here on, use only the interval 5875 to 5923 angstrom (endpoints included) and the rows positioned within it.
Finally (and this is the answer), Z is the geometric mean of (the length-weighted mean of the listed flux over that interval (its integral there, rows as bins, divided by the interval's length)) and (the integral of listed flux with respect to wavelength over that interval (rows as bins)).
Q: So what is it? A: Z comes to 13.4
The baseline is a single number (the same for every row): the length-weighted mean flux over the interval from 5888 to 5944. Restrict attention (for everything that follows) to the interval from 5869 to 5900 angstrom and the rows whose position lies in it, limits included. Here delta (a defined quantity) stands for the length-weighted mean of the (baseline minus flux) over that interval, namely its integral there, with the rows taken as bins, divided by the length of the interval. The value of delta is 0.05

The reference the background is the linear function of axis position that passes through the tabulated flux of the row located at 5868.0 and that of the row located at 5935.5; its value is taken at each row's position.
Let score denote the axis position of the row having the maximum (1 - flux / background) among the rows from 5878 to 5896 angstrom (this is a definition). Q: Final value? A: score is 5884.5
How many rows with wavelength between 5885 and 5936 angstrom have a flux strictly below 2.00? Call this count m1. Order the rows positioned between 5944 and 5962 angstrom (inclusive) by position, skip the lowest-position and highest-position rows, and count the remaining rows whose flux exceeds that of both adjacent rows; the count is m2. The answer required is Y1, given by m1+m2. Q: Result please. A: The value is 21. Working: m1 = 19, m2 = 2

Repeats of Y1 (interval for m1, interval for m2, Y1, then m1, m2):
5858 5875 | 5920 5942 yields 5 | 2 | 3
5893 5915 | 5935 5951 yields 14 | 12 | 2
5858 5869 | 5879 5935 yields 7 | 0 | 7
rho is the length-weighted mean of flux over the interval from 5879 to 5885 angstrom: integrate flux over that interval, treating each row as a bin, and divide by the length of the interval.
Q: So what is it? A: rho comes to 2.03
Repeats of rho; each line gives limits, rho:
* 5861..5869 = 2.20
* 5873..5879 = 1.94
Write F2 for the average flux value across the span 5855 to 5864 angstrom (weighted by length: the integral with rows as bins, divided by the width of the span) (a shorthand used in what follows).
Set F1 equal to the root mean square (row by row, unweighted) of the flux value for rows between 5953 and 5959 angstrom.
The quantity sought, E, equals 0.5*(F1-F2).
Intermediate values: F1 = 2.00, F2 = 2.09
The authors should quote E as -0.04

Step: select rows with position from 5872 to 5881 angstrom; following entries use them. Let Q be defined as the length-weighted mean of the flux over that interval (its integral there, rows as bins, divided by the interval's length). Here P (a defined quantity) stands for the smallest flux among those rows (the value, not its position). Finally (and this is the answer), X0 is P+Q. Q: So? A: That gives 3.9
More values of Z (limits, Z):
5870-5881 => 6.8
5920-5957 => 12.9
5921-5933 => 7.3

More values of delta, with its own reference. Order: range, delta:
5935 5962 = -0.12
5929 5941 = -0.10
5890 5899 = 0.16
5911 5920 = -0.03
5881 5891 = 0.15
